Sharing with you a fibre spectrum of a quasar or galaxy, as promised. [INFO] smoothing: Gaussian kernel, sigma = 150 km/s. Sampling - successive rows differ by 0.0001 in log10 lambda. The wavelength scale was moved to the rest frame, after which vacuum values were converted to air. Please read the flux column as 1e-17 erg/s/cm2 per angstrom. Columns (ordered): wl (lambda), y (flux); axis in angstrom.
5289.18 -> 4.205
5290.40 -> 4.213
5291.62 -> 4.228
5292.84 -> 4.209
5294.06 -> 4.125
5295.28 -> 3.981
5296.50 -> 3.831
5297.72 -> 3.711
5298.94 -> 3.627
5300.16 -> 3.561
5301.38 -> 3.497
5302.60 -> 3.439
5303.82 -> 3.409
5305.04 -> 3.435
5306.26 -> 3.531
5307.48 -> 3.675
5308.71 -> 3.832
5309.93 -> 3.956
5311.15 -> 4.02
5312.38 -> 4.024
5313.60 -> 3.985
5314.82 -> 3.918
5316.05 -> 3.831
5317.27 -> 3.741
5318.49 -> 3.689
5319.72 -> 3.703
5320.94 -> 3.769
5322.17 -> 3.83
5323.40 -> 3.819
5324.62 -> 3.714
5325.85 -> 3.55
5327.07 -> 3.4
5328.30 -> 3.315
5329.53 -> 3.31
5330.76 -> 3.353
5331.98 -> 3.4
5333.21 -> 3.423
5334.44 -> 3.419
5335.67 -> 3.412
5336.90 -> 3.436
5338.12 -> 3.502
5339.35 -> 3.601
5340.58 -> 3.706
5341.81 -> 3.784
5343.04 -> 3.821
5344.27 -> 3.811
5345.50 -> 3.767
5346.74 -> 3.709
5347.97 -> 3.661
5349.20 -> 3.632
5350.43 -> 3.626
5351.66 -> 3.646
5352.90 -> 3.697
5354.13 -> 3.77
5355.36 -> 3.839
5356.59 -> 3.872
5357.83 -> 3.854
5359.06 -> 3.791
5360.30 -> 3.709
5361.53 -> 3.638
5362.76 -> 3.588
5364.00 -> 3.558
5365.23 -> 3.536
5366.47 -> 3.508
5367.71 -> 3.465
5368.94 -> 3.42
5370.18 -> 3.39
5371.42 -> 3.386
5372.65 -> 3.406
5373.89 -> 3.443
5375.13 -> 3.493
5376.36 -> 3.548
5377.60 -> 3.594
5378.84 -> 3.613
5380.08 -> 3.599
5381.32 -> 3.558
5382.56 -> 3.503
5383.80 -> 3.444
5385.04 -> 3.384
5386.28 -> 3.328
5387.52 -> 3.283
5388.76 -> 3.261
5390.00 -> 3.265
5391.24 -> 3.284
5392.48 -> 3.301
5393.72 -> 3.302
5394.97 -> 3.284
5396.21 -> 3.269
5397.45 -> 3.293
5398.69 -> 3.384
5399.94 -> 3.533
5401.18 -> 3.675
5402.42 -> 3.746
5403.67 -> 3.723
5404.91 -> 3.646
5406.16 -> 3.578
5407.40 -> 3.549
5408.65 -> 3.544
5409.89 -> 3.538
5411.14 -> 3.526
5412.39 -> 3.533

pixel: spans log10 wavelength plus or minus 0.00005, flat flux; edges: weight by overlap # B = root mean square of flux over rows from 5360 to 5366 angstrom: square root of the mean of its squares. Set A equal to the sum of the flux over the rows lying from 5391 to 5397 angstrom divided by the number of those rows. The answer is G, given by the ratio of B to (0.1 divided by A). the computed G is 119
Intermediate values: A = 3.29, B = 3.61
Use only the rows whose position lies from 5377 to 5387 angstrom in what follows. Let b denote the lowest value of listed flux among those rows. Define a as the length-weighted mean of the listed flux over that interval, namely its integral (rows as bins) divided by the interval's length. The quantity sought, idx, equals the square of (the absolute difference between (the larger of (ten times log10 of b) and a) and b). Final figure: 3.59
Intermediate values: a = 3.50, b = 3.328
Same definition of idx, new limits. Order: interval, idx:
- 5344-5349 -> 3.90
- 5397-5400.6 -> 3.55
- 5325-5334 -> 3.57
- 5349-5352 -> 3.87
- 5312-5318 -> 3.96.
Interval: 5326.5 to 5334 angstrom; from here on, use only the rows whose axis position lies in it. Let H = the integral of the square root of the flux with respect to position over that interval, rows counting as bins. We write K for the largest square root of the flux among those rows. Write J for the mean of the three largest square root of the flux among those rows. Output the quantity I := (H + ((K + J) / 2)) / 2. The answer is 7.8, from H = 13.8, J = 1.85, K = 1.85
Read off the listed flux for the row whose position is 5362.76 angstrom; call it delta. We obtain 3.588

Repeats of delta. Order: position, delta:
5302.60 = 3.439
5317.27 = 3.741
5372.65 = 3.406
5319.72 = 3.703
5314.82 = 3.918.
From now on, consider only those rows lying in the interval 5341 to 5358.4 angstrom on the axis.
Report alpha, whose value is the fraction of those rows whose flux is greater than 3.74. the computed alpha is 0.57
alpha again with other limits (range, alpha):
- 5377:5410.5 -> 0.04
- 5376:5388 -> 0.00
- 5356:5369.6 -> 0.27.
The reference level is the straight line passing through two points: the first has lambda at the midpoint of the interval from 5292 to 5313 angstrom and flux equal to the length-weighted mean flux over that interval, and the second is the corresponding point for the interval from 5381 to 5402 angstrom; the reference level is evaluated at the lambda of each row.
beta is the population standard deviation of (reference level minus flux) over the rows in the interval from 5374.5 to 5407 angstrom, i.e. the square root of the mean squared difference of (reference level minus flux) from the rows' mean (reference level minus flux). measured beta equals 0.17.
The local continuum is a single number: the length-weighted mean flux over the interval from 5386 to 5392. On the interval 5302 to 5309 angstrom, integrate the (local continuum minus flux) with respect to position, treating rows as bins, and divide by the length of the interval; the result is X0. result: -0.256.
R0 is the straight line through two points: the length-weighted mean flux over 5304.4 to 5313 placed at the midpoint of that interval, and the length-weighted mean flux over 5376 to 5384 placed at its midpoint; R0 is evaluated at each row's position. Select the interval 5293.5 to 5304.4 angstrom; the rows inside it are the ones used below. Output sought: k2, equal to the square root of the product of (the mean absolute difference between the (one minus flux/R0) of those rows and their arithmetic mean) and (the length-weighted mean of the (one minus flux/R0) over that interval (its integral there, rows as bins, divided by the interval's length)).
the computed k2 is 0.041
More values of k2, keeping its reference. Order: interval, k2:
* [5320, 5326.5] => 0.003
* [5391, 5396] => 0.012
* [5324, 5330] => 0.050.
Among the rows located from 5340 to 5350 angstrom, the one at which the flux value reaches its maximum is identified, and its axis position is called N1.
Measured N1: 5343.04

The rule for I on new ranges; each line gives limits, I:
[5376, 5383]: 7.6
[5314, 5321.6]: 8.4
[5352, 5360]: 8.8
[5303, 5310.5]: 8.1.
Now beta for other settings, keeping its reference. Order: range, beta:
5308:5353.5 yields 0.19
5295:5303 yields 0.17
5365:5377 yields 0.06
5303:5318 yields 0.23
